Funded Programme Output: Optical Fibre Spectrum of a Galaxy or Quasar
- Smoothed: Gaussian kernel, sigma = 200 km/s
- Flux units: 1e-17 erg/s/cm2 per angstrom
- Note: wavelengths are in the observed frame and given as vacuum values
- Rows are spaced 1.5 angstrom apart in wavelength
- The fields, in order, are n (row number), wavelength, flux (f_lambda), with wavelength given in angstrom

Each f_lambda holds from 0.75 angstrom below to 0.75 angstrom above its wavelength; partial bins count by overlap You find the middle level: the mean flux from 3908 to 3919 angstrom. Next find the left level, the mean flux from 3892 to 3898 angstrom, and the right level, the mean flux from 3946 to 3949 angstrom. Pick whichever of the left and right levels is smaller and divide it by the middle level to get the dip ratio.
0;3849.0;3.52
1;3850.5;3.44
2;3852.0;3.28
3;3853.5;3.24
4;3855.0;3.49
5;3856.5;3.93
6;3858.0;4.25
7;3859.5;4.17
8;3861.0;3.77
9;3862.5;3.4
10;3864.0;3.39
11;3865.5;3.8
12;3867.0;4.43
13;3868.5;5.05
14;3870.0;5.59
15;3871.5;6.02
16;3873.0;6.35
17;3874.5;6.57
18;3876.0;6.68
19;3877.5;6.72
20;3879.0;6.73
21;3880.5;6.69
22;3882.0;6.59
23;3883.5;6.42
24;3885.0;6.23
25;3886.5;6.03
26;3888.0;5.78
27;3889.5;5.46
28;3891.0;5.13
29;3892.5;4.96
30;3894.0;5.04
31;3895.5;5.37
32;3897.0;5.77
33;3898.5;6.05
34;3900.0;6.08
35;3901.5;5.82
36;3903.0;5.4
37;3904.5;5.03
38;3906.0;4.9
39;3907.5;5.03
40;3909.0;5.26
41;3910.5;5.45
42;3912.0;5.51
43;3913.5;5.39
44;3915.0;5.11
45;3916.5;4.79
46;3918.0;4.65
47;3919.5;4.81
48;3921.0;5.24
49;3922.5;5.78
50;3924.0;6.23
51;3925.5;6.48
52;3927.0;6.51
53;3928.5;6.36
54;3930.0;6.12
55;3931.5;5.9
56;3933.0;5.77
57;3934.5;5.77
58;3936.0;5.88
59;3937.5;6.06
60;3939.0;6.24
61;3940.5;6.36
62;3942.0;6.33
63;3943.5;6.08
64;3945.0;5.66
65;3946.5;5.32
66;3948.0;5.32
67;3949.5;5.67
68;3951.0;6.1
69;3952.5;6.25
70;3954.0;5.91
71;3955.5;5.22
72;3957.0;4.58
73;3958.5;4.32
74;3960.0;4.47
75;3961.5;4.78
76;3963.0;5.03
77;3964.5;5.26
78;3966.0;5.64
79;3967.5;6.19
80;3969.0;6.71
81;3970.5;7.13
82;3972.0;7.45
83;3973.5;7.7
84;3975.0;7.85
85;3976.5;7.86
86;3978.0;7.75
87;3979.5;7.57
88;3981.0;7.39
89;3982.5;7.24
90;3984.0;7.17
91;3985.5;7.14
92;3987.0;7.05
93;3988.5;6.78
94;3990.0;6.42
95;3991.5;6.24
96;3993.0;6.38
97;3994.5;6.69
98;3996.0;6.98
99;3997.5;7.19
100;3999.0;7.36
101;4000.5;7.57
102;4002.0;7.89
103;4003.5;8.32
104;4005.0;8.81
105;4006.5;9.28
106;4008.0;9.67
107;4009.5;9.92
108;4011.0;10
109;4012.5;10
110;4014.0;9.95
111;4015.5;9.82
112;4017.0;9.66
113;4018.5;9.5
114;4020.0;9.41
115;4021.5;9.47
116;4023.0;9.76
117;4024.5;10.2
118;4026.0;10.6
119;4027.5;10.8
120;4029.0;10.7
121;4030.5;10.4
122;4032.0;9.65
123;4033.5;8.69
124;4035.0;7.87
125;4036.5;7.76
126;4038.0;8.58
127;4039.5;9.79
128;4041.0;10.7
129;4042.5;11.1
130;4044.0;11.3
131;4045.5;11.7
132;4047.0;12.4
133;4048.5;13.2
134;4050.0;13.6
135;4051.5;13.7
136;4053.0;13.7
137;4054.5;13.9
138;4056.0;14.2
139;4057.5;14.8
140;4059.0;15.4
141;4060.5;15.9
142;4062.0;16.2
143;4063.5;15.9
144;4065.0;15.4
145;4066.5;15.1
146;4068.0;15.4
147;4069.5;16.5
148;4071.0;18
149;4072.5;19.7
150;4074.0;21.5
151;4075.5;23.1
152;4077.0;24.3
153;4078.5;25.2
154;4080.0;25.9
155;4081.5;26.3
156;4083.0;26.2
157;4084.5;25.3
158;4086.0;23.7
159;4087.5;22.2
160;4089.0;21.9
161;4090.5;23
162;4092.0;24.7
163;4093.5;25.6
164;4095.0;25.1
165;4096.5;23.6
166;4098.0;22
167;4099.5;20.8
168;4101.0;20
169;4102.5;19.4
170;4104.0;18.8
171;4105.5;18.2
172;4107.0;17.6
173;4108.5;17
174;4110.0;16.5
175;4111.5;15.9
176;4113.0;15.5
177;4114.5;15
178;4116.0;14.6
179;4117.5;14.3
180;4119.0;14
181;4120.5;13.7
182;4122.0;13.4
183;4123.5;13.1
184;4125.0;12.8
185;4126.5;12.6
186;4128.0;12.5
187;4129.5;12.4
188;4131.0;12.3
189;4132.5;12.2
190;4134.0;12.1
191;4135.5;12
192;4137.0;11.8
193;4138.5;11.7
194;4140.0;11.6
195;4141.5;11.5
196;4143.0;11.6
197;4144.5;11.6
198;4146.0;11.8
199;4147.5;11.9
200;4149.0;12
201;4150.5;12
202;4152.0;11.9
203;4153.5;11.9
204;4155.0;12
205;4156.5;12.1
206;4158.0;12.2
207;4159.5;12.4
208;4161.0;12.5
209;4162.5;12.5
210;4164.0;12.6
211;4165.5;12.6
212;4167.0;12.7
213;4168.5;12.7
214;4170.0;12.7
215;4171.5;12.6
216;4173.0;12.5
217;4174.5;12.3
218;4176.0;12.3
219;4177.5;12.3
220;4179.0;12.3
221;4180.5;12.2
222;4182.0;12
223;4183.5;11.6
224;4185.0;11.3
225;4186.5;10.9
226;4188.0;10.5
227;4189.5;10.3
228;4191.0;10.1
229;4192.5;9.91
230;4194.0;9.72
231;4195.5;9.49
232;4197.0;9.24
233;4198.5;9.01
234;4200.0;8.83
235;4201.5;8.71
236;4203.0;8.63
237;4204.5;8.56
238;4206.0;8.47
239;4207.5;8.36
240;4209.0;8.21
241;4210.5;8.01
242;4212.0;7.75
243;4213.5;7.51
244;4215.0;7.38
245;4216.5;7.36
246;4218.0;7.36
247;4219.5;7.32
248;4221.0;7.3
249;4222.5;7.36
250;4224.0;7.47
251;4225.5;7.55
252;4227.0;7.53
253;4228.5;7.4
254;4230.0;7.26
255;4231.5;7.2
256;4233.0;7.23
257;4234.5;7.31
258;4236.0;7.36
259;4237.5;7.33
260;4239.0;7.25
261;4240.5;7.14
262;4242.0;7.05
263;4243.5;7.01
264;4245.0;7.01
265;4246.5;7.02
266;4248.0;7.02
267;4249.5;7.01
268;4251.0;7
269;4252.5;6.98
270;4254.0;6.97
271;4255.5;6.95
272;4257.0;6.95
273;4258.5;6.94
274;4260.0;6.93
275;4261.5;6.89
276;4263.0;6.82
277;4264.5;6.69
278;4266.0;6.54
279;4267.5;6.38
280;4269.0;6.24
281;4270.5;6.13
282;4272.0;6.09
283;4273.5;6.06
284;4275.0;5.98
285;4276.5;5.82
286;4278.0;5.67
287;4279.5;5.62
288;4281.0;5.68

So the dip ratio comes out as 1.0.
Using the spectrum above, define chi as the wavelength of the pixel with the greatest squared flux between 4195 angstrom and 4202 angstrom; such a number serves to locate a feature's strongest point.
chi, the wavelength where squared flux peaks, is 4195.5 angstrom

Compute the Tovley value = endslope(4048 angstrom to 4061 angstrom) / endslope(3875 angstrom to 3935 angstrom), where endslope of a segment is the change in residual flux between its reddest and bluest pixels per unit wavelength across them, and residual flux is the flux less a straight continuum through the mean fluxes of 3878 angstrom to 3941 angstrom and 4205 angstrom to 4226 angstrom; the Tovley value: -10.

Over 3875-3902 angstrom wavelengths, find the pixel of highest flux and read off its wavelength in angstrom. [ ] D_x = 3879.0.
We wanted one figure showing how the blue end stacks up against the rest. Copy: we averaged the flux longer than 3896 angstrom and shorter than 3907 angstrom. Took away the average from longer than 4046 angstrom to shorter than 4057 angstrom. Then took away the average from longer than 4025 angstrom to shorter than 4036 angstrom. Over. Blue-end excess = -18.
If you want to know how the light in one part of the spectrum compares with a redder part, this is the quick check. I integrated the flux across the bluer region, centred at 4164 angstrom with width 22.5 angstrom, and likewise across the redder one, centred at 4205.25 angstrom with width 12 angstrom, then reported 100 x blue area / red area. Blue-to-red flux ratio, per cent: 275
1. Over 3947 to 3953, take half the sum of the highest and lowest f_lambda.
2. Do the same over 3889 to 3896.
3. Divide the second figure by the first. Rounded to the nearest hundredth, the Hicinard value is 0.90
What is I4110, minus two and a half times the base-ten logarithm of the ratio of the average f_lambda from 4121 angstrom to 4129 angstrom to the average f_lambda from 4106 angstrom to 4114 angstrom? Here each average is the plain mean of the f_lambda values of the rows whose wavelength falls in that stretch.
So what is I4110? 0.27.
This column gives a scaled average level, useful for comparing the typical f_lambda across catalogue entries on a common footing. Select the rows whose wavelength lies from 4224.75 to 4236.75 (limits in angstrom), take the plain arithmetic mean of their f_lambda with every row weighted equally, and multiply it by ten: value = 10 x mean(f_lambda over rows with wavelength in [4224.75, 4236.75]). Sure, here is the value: 74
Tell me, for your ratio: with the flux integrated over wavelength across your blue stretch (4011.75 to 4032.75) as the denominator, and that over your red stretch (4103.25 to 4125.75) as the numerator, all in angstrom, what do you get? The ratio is 1.65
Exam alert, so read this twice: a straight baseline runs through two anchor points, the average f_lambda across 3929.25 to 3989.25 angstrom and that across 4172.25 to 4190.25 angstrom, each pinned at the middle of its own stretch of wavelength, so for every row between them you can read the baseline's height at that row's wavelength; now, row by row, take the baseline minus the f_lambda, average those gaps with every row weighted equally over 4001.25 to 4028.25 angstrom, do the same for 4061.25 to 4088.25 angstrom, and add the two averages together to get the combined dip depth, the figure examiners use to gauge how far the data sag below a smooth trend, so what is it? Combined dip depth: -14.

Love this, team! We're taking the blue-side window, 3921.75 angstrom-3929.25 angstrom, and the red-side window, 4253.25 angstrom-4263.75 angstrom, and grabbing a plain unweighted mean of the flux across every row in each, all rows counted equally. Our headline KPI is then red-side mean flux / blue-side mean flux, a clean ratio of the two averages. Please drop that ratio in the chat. 1.1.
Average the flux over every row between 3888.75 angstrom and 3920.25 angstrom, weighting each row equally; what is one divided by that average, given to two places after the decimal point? 0.19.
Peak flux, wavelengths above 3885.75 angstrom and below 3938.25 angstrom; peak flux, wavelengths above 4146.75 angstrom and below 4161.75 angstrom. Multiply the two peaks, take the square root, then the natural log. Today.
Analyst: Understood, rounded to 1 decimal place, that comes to 2.2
